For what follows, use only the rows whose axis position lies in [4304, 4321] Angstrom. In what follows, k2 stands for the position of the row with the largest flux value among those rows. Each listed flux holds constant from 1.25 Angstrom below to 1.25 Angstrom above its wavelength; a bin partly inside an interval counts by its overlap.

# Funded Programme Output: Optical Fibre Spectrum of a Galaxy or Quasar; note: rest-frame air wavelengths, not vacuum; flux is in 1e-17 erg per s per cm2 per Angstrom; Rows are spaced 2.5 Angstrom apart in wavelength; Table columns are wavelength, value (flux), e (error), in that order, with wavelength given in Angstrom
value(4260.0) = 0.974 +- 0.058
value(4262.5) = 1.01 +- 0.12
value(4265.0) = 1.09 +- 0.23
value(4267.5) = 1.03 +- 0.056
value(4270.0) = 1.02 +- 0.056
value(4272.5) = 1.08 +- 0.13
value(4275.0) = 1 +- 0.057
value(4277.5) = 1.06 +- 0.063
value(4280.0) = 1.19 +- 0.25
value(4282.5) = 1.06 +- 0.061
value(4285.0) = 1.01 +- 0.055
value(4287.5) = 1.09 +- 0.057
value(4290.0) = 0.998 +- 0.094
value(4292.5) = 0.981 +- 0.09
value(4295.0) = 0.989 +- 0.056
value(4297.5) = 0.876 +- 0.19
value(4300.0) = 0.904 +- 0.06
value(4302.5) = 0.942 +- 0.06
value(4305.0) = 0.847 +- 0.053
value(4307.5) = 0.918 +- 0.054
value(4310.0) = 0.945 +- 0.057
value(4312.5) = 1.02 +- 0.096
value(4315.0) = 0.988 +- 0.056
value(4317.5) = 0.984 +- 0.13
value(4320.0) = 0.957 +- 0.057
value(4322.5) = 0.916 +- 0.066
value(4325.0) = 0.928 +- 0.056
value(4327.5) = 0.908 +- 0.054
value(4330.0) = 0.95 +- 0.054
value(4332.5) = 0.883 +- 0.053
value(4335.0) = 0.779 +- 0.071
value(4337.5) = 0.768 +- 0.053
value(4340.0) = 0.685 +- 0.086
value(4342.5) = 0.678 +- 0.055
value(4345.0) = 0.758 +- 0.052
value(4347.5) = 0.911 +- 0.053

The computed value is 4312.5 Angstrom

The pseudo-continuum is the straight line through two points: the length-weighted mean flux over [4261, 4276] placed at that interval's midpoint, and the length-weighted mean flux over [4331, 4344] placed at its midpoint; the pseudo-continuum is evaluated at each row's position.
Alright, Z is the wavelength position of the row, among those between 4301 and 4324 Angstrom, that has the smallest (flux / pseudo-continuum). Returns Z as 4305.0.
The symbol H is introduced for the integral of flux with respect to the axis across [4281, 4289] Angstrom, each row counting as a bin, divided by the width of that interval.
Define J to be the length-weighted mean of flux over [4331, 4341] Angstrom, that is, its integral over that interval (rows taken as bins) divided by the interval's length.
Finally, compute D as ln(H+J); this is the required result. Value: 0.61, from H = 1.06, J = 0.79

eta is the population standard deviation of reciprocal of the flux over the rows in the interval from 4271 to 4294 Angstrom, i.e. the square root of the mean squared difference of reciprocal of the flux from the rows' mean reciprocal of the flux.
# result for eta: 0.053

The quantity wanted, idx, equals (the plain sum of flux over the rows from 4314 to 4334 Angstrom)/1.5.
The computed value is 5.01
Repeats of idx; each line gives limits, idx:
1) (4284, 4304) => 5.19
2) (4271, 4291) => 5.66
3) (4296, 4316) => 4.96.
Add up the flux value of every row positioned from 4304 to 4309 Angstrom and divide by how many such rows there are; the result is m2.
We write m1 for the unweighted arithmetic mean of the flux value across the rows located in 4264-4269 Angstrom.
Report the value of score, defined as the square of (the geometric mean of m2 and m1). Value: 0.94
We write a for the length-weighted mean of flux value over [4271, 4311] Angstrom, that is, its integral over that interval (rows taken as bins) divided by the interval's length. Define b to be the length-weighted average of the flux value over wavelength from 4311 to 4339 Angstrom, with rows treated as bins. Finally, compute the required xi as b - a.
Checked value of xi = -0.1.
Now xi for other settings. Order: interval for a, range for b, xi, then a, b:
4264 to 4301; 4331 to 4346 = -0.3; 1.03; 0.76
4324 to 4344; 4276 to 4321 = 0.2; 0.82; 0.99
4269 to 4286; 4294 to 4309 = -0.1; 1.06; 0.91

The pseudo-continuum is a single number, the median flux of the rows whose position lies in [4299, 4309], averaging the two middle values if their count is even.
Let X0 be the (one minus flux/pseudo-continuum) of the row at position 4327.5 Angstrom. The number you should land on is 0.00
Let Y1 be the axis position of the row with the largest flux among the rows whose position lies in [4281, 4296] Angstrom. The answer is 4287.5 Angstrom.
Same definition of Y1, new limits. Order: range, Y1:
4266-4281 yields 4280.0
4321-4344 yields 4330.0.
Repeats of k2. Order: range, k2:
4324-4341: 4330.0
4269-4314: 4280.0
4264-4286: 4280.0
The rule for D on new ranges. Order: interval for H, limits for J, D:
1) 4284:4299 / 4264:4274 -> 0.71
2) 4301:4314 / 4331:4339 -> 0.56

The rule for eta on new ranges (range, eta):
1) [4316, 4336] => 0.077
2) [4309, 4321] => 0.027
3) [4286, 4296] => 0.041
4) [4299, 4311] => 0.044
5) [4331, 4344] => 0.126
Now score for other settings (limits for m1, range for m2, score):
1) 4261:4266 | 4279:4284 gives 1.18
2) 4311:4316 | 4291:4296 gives 0.99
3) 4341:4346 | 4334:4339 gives 0.56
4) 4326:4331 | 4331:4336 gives 0.77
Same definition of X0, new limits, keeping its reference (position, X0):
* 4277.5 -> -0.16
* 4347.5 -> 0.00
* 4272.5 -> -0.19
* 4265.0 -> -0.20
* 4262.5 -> -0.11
